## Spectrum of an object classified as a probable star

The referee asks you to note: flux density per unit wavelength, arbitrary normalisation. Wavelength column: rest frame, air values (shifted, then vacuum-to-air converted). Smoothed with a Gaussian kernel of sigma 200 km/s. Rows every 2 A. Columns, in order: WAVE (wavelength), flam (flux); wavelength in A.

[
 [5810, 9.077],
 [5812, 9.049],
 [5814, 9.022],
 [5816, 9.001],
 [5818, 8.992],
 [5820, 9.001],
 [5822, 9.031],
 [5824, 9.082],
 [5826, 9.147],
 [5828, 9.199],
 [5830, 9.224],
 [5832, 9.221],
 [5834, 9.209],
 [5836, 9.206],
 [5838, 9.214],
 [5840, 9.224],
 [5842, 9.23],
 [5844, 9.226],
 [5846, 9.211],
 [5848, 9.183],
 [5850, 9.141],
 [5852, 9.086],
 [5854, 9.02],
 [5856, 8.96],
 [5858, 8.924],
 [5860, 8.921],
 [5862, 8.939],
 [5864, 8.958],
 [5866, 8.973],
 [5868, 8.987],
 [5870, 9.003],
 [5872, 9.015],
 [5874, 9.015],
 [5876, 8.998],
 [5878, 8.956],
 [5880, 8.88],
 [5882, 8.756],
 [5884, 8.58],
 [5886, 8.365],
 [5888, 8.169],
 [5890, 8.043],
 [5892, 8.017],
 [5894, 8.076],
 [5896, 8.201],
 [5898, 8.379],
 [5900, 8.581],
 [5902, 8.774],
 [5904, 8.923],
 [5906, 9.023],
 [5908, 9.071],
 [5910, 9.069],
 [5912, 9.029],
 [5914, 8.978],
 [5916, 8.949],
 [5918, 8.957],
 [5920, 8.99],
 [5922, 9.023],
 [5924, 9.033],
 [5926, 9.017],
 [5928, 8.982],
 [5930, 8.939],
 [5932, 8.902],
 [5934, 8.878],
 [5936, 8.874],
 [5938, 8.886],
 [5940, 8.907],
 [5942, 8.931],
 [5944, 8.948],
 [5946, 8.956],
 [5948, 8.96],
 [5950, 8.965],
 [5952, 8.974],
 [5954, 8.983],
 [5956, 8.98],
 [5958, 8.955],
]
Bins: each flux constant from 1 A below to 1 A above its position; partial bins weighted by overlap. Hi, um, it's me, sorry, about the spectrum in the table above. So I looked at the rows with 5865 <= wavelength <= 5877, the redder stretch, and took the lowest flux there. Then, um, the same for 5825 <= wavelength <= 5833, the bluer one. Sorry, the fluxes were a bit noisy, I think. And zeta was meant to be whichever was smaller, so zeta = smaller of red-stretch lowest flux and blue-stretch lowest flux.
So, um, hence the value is 8.97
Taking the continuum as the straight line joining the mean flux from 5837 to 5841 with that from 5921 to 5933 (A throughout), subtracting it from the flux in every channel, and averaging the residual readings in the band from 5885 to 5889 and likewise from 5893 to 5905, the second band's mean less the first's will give 0.3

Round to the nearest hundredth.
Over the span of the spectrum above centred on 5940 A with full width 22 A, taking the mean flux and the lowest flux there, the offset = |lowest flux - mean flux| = 0.05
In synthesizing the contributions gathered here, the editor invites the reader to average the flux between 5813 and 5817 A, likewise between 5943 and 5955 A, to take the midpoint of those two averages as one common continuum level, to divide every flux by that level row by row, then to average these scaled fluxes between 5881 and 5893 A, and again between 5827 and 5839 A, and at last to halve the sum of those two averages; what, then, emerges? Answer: 0.98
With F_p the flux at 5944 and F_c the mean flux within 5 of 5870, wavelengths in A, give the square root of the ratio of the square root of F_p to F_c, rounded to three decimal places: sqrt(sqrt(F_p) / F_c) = 0.577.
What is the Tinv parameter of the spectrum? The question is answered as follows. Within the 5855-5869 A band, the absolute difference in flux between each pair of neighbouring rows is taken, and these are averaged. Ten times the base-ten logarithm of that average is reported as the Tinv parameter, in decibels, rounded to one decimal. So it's -17.6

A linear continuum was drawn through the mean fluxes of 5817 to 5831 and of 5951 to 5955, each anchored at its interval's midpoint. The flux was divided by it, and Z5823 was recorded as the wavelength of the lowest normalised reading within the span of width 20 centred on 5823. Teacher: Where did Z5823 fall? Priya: 5818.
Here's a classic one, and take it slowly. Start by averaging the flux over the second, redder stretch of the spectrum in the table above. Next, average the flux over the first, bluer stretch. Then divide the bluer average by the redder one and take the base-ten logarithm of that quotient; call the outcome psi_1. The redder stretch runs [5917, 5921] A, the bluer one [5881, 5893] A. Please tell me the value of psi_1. -0.033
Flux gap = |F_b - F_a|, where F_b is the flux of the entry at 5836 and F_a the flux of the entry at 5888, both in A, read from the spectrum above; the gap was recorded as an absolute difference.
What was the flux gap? 1.04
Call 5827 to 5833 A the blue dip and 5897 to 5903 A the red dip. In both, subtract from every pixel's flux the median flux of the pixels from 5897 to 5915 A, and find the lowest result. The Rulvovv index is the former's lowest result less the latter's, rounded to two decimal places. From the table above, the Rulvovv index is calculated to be 0.82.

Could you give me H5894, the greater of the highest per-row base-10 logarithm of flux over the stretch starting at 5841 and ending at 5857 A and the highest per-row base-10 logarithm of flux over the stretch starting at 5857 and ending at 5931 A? 0.965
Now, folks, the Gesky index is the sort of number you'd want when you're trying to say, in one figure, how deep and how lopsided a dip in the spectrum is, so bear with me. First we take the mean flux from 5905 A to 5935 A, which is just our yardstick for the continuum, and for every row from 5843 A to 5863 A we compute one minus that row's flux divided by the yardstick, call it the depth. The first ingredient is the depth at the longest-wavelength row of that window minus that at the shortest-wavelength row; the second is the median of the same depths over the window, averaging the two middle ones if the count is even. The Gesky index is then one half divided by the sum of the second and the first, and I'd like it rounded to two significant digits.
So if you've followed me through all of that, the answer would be 20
